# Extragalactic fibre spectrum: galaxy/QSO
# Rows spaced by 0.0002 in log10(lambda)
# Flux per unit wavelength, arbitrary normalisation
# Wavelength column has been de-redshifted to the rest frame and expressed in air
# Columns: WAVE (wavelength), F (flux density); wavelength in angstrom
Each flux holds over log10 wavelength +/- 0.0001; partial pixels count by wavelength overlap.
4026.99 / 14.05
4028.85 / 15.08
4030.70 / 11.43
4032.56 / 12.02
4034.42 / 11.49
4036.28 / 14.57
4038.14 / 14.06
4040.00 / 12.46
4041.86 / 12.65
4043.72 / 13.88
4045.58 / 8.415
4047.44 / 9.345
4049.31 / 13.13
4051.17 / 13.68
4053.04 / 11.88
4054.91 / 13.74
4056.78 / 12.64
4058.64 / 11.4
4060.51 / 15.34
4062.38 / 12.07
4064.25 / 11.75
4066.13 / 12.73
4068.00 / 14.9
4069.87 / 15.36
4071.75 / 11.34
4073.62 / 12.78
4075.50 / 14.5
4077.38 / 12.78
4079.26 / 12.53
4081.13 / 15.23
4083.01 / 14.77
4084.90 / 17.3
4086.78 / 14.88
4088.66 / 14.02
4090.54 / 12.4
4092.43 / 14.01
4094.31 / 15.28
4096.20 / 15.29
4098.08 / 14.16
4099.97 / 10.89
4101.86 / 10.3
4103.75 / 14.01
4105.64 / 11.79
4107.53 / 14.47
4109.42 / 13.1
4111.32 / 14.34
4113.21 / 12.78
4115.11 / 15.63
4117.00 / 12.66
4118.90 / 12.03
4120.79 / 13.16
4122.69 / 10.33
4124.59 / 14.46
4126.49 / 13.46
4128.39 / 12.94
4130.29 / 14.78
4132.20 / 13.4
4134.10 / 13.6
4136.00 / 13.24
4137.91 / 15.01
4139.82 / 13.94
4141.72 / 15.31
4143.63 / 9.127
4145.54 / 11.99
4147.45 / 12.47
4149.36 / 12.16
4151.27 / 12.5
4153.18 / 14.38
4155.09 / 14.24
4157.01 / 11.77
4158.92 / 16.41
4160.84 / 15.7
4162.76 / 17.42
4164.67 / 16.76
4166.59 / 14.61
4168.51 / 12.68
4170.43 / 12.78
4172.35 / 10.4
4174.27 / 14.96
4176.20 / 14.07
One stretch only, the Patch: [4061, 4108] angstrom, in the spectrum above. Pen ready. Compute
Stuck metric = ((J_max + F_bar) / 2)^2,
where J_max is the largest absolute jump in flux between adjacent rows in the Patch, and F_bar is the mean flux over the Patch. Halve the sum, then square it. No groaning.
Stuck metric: 77.5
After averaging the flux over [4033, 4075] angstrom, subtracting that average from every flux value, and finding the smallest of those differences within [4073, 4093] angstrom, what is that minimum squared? 0.1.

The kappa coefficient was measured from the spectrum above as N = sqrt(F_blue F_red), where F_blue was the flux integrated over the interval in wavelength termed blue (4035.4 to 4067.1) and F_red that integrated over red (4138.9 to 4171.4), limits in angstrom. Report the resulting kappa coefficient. 423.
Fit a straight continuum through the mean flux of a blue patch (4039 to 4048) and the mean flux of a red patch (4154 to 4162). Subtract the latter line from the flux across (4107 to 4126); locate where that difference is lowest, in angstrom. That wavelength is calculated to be 4122.69 angstrom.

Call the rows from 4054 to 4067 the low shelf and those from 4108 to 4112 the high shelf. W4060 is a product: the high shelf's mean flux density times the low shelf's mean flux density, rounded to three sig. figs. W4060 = 176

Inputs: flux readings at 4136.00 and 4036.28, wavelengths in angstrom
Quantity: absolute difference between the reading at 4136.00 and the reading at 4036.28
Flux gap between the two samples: 1.3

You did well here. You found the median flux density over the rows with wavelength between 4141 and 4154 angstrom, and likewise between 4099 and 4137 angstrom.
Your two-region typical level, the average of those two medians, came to 12.8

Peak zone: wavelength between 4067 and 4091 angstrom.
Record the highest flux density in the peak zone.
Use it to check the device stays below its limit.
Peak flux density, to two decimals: 17.30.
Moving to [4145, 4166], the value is 17.42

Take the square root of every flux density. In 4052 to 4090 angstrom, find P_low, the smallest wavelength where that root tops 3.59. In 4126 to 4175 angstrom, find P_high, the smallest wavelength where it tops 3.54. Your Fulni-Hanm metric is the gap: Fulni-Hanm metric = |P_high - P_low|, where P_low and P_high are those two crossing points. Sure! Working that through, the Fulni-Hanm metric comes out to 71.6 angstrom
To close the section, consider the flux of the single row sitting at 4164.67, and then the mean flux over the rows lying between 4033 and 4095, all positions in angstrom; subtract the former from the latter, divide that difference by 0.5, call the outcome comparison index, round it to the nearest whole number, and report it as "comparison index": -7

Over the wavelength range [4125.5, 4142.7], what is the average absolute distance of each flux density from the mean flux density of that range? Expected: 0.71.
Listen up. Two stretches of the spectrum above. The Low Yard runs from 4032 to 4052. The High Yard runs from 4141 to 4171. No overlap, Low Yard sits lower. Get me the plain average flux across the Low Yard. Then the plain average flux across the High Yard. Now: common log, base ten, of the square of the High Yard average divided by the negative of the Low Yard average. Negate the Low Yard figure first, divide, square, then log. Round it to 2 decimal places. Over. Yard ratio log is 0.10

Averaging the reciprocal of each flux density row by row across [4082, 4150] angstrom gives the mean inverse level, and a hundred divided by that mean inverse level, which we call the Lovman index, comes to 1321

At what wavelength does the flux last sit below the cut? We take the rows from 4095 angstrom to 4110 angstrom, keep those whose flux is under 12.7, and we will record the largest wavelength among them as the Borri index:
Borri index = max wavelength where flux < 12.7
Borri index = 4105.64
